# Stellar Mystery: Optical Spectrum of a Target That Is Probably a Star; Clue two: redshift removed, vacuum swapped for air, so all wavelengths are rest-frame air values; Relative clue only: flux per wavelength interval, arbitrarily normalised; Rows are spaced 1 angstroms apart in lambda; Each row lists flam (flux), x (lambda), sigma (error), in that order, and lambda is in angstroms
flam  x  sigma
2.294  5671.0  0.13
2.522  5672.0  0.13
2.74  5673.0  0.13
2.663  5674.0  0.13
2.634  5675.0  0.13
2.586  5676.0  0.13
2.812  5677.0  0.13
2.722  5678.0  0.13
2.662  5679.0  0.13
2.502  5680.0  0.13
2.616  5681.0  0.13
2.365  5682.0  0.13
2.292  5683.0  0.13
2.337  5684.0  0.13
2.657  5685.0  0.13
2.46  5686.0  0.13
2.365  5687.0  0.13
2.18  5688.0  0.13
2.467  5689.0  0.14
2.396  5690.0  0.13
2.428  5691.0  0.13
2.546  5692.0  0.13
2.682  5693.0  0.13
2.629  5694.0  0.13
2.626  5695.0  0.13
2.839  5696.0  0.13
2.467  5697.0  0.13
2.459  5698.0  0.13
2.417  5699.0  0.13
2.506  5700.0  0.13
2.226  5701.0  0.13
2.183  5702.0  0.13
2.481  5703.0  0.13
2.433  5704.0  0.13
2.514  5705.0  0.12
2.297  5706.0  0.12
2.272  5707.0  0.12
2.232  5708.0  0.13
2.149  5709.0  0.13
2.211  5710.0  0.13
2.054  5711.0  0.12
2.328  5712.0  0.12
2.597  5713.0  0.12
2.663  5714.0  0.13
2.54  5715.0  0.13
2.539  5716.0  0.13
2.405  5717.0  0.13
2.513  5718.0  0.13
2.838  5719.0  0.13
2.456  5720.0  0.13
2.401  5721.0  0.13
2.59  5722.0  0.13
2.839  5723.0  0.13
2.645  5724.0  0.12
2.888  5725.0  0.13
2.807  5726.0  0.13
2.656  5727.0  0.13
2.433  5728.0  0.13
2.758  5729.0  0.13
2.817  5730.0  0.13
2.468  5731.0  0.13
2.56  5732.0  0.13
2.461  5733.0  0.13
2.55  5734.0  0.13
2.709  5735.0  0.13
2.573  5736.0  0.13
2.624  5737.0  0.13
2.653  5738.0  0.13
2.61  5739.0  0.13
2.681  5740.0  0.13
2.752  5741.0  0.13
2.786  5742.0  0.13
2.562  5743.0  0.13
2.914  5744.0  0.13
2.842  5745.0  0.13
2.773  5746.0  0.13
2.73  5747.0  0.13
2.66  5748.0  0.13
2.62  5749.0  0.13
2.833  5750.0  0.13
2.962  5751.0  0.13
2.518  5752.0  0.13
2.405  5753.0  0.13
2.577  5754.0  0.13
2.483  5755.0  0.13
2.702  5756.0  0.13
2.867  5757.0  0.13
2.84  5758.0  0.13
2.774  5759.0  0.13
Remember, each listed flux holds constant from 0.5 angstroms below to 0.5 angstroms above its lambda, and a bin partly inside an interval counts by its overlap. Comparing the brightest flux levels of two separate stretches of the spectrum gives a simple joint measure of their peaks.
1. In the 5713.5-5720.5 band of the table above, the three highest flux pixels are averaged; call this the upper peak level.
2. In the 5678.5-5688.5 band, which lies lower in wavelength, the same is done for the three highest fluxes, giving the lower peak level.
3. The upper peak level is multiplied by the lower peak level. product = 7.1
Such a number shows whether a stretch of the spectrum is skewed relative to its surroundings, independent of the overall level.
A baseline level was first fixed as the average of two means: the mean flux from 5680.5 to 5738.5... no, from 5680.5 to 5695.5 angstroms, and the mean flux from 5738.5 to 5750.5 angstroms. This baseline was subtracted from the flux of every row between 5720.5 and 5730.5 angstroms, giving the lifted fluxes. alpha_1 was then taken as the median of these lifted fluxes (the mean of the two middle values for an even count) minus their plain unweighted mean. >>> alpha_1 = 0.024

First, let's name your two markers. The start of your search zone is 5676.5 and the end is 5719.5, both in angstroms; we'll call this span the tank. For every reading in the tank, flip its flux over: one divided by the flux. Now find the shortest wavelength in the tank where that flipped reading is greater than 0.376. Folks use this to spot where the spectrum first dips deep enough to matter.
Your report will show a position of 5680.0 angstroms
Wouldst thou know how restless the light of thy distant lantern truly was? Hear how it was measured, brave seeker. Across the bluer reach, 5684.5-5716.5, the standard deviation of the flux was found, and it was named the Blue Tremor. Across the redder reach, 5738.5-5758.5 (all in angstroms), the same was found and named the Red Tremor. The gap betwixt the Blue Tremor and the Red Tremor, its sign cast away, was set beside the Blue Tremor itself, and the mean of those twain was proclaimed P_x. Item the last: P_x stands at 0.11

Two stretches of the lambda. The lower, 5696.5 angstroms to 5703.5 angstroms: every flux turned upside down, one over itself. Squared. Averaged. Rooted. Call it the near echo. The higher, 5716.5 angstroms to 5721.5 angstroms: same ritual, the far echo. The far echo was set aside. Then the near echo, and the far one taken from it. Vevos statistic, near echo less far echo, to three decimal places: 0.021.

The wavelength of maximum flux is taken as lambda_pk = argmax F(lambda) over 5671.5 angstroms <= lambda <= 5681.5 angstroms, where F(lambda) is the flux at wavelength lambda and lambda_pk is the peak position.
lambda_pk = 5677.0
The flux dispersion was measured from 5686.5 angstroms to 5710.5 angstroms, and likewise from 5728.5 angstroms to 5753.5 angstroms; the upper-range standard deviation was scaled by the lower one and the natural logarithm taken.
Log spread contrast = -0.2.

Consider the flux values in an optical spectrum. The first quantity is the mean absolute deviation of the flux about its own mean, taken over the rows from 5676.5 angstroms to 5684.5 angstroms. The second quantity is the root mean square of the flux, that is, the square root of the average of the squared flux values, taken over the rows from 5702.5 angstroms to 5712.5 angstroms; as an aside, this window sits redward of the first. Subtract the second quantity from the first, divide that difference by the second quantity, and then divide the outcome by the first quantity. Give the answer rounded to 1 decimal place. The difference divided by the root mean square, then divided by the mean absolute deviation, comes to -5.6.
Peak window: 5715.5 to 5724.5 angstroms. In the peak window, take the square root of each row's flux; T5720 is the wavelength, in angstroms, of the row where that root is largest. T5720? 5723.0 angstroms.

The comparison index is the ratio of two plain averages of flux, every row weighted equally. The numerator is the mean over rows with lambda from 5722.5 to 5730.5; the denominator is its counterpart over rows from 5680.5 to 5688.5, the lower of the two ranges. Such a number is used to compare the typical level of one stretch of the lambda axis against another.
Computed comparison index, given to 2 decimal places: 1.13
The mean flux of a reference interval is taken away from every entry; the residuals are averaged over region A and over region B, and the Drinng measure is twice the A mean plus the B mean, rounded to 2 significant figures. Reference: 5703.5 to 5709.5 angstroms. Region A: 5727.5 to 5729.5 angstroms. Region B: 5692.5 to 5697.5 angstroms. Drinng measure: 0.89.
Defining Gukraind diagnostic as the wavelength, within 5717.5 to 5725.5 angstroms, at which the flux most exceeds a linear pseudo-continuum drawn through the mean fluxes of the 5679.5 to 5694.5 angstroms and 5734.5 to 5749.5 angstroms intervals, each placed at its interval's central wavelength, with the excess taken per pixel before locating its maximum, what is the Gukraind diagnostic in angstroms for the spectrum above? 5725.0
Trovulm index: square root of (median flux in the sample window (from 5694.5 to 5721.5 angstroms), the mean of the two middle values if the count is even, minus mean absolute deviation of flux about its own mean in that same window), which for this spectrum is 1.52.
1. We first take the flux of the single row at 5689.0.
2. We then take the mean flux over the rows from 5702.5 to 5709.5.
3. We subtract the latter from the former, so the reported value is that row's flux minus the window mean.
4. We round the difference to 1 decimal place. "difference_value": 0.1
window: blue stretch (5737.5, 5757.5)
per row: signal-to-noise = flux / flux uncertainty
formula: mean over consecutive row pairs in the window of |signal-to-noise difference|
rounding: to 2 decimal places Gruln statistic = 1.07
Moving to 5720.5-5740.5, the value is 0.99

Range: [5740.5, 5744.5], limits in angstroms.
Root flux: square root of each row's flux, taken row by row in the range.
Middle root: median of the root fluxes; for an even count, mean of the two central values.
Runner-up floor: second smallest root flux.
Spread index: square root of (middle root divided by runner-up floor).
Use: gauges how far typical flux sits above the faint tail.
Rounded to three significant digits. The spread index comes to 1.00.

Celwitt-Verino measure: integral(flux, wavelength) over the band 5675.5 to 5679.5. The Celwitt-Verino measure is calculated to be 10.8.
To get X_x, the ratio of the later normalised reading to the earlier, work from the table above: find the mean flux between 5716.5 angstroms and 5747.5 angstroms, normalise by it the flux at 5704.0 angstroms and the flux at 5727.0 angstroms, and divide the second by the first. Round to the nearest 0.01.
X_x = 1.09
